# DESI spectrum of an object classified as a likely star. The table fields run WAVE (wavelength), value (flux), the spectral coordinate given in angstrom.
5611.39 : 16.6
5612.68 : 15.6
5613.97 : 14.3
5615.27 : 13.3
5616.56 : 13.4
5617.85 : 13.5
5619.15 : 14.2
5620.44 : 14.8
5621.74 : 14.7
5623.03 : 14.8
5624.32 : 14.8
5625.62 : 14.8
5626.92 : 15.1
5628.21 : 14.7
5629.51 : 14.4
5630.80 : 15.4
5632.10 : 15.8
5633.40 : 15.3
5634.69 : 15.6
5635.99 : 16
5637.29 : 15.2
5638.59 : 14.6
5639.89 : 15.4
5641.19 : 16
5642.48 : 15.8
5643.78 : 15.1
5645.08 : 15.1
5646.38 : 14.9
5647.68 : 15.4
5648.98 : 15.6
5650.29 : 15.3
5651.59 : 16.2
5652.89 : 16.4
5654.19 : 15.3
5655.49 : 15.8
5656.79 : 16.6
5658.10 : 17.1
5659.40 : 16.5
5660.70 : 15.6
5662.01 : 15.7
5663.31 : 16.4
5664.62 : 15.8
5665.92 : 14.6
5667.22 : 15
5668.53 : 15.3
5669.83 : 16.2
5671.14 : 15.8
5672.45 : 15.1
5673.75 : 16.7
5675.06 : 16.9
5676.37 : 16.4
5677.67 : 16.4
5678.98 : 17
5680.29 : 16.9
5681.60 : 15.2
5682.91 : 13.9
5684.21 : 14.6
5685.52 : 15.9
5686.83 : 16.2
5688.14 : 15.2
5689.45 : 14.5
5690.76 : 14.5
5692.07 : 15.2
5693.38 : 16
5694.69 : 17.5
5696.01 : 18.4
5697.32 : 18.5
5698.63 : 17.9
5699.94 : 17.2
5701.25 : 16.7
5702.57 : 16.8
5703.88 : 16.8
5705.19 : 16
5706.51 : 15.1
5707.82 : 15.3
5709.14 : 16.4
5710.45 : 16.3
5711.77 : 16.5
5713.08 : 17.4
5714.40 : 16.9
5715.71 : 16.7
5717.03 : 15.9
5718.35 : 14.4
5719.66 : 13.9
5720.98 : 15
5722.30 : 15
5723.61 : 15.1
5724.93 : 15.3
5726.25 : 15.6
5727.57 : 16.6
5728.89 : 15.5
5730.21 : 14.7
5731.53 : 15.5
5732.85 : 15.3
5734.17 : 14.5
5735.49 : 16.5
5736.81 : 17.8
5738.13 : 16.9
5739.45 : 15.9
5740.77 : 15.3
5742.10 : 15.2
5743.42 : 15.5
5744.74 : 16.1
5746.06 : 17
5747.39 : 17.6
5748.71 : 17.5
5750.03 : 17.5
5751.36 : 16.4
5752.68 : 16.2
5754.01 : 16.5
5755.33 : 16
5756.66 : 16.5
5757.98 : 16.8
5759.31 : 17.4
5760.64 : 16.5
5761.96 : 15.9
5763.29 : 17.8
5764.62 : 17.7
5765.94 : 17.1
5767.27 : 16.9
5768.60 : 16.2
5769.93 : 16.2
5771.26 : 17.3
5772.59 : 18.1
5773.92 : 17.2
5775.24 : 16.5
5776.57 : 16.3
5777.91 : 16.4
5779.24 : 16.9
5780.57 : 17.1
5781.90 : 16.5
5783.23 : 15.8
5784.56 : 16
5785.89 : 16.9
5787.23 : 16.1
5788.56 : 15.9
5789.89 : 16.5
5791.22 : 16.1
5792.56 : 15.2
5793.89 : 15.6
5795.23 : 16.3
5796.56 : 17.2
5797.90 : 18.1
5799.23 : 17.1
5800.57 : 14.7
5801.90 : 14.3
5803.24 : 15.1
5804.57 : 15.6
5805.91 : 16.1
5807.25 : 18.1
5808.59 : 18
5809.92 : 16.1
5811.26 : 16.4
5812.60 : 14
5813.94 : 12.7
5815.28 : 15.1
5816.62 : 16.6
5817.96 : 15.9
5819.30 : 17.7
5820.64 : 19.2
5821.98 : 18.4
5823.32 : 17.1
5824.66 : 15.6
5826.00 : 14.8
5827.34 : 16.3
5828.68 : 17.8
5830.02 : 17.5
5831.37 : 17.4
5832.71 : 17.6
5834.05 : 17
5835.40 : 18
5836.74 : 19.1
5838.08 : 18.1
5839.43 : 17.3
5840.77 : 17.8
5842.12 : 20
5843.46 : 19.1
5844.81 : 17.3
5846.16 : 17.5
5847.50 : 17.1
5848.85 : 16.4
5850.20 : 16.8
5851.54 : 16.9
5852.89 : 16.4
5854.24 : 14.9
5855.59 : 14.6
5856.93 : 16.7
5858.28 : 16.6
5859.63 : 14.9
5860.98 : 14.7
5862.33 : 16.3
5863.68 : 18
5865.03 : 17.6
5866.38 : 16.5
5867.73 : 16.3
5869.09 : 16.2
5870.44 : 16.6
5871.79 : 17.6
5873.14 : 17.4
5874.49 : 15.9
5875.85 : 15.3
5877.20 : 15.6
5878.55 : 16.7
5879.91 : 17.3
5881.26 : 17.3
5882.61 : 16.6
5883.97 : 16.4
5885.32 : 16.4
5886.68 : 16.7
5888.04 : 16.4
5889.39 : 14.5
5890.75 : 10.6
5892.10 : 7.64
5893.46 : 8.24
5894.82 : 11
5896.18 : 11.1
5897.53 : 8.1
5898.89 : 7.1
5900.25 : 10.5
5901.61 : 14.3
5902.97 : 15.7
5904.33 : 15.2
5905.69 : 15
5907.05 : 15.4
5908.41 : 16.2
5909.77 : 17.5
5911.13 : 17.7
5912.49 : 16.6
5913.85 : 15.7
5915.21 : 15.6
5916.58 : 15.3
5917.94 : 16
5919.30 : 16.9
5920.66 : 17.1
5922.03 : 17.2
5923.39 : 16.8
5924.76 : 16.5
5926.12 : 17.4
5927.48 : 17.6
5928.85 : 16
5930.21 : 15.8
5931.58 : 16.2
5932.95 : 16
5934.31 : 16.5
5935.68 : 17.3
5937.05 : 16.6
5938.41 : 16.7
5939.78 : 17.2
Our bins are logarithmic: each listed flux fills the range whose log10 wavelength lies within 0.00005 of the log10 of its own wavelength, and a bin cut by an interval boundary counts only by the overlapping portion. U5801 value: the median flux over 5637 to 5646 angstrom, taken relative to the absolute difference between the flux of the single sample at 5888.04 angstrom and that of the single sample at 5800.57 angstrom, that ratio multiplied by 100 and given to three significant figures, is 894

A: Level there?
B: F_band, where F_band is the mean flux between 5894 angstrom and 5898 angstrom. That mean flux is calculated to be 10.1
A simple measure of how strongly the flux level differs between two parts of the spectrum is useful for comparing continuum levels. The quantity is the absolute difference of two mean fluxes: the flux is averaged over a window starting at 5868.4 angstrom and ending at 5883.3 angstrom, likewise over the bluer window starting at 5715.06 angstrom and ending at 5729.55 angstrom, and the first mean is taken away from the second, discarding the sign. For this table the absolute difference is 1.2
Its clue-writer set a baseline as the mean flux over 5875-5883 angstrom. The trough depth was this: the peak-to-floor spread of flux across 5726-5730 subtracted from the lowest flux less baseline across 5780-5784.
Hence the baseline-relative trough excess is -1.8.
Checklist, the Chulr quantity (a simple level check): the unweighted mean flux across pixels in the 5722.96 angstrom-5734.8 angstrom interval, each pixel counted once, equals 15.3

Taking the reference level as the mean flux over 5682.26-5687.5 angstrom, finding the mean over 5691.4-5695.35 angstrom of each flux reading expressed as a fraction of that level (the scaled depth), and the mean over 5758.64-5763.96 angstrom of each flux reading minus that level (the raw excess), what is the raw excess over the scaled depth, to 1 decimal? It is 1.6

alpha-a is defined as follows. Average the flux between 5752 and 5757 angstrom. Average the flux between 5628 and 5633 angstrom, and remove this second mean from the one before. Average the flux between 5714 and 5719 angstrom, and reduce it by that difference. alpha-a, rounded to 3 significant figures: 14.7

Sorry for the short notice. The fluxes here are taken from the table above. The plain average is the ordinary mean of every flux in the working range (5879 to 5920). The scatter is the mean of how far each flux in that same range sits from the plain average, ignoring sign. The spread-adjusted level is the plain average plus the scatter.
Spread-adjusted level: 17.0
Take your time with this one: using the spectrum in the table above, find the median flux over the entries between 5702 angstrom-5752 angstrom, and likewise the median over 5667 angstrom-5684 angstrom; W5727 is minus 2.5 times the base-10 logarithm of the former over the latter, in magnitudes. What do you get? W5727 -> 0.02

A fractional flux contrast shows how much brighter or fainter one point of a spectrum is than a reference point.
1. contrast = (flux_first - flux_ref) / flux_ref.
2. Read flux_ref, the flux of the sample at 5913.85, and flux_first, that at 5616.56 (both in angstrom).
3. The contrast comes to -0.15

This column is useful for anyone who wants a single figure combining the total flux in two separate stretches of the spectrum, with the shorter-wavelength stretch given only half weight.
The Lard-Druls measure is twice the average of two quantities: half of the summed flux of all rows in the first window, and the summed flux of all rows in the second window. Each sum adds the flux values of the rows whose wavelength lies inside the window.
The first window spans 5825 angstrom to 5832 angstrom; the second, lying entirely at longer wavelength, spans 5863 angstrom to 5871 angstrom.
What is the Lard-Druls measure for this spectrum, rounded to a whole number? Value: 143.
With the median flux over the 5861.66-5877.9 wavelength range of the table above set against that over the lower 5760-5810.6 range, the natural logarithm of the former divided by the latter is 0.00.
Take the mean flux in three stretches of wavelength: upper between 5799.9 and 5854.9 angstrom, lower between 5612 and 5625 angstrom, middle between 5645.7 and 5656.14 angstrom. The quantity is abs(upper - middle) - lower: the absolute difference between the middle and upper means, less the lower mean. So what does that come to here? -13.2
